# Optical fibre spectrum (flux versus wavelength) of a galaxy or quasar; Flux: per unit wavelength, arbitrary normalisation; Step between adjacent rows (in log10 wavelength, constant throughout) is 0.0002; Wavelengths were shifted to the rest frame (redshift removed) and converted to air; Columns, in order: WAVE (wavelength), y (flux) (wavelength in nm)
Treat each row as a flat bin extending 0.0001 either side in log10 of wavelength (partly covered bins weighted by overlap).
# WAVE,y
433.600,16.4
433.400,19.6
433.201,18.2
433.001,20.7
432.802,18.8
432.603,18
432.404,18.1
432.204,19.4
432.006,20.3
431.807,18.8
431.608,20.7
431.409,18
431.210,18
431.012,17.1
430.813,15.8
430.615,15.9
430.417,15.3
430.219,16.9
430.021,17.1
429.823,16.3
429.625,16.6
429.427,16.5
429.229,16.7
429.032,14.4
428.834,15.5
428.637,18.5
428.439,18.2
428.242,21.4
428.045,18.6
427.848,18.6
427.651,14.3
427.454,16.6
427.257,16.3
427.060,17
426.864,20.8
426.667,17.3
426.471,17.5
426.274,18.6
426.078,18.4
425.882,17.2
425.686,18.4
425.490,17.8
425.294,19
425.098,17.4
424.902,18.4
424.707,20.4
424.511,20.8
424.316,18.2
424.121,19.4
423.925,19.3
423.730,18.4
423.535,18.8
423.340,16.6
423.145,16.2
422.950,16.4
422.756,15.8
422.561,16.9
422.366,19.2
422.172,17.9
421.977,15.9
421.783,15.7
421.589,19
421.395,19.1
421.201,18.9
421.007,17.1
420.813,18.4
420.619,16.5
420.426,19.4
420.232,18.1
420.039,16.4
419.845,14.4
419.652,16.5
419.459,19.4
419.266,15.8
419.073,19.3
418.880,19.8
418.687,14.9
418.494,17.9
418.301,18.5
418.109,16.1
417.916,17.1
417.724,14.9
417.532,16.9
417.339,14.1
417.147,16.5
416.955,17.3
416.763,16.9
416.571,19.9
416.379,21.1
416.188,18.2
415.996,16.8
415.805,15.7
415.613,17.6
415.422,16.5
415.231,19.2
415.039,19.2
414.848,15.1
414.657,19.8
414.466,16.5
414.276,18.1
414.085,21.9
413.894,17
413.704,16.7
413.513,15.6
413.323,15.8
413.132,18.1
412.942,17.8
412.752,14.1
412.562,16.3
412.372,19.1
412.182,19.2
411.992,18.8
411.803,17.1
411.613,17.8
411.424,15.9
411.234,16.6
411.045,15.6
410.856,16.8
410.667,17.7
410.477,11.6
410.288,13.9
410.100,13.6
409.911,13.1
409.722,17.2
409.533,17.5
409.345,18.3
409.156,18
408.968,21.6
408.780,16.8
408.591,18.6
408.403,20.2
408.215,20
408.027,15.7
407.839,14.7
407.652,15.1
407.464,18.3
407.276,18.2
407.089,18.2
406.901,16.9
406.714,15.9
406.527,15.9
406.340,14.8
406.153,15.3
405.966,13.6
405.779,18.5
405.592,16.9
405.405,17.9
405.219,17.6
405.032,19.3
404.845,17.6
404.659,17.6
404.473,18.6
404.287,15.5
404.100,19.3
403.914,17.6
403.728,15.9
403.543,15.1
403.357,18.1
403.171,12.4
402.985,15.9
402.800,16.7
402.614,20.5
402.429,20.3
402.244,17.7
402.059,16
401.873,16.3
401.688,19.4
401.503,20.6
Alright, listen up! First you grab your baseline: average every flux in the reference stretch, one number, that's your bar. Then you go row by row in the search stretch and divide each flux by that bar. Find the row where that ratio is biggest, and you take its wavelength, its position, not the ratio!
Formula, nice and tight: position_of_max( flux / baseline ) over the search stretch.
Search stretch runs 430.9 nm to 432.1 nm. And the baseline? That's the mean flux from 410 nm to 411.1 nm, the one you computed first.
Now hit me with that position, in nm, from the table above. 431.608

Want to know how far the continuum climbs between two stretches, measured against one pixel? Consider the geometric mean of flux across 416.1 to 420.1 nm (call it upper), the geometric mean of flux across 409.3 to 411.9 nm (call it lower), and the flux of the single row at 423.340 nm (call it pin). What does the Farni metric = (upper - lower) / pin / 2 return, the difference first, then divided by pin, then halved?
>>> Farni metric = 0.04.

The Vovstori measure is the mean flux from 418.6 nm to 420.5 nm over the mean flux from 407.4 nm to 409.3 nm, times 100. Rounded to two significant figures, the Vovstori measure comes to 97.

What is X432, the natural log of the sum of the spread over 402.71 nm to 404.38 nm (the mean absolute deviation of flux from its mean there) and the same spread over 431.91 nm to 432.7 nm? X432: 0.86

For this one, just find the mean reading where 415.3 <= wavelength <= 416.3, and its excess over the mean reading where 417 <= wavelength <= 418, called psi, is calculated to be 1.1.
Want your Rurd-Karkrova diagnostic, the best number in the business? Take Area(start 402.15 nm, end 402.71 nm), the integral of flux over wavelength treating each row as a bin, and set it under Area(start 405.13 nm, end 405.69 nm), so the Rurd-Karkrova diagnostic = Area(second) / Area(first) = 0.90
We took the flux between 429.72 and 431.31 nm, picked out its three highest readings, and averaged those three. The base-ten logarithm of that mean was 1.241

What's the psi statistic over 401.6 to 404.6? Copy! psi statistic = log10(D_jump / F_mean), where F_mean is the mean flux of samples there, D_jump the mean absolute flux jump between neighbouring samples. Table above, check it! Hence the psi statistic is -0.86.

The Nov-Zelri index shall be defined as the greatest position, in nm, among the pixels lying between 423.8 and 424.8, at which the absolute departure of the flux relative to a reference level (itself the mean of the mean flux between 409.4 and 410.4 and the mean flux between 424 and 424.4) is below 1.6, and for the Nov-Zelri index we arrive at 424.316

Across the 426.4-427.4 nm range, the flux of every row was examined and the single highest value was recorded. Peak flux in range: 20.8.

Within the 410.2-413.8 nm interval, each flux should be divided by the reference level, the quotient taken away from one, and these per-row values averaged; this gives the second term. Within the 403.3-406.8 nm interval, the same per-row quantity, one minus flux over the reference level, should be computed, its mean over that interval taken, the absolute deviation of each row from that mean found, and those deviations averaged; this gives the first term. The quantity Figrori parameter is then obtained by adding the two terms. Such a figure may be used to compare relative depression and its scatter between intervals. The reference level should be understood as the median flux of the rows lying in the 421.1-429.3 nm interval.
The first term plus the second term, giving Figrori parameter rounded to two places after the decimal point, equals 0.17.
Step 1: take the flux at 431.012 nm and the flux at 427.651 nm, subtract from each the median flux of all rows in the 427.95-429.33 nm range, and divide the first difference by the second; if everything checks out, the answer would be 0.28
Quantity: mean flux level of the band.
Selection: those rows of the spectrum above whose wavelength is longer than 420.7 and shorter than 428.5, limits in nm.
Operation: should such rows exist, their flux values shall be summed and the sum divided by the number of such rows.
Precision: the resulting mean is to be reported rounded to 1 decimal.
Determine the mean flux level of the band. 18.0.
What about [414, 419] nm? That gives 17.6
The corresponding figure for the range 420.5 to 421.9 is 17.8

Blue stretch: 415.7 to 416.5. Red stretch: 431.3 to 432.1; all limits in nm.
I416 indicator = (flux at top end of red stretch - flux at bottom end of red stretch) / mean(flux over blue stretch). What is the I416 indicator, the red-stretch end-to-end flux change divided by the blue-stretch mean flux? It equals 0.128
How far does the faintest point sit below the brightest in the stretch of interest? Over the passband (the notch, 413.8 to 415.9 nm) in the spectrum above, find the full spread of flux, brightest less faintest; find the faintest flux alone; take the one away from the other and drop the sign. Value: 8.3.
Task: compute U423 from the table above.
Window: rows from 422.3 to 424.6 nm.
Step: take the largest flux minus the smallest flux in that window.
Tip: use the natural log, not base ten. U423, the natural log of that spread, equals 1.61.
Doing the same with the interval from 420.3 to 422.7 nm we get 1.31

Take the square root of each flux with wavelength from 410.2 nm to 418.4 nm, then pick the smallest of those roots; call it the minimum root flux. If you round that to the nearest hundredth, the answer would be 3.41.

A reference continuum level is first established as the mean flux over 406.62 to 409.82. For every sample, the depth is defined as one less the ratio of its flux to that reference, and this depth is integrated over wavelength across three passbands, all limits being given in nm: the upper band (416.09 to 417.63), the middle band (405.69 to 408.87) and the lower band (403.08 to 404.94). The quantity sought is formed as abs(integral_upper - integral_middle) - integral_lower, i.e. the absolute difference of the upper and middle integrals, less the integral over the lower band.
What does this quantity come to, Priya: 0.045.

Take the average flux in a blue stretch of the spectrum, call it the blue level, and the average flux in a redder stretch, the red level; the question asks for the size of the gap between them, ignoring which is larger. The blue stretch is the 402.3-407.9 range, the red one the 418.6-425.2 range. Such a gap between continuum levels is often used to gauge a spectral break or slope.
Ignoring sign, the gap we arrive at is 0.8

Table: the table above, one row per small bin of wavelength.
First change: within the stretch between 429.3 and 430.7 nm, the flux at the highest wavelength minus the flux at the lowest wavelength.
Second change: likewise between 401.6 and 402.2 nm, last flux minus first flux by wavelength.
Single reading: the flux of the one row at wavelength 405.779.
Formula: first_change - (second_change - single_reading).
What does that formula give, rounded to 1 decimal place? 21.3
